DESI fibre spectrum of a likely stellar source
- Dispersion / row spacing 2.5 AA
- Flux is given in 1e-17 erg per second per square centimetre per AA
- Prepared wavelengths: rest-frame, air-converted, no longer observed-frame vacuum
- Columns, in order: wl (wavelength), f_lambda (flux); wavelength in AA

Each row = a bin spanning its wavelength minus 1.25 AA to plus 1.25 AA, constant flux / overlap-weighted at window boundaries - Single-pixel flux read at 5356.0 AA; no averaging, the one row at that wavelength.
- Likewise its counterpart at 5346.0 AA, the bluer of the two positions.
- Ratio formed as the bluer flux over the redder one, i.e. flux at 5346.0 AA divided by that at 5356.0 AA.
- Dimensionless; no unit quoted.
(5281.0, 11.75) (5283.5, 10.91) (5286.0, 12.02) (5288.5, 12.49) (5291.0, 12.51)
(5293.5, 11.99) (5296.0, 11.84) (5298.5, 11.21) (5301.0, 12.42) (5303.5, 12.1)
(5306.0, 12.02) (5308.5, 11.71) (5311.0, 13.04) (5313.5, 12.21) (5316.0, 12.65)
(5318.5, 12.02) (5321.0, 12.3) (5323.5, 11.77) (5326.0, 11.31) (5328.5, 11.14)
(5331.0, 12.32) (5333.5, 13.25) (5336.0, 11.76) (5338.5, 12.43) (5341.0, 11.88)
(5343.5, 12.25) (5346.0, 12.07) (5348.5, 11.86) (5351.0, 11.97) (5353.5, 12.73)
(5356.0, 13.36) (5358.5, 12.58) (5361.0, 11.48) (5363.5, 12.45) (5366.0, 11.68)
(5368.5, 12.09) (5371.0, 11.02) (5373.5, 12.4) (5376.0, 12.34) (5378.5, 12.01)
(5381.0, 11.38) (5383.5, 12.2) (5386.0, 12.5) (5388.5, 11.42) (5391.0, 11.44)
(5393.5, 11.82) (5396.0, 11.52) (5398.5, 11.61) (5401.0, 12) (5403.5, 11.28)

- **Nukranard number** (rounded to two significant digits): 0.90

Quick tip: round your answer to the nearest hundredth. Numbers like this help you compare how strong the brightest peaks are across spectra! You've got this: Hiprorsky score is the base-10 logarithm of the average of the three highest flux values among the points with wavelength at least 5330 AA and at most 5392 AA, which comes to 1.12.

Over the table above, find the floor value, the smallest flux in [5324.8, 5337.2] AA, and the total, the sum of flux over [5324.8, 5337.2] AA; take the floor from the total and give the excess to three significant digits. 48.6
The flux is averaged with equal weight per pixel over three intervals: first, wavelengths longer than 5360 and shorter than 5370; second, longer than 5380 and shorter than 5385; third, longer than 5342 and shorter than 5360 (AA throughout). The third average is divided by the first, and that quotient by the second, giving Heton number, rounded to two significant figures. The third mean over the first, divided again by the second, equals 0.088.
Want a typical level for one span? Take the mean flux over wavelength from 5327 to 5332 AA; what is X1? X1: 11.7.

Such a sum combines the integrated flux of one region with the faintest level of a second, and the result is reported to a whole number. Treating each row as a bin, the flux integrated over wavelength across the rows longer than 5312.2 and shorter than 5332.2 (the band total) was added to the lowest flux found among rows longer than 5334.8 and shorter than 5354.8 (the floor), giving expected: 251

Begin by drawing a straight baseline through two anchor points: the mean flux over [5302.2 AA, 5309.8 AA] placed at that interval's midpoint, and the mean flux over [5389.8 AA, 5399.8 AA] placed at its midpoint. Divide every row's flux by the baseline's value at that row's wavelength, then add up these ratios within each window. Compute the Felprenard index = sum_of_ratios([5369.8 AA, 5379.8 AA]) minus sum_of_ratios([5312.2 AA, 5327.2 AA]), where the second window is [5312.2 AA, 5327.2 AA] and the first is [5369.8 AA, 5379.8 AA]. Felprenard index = -2.0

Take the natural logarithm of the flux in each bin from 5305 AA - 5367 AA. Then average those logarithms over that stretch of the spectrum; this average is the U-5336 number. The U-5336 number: 2.50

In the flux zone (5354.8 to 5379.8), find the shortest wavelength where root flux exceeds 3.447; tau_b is 5356.0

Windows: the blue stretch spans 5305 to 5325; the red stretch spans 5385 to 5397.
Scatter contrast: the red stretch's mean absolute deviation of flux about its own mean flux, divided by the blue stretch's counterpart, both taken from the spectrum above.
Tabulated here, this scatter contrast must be 1.0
